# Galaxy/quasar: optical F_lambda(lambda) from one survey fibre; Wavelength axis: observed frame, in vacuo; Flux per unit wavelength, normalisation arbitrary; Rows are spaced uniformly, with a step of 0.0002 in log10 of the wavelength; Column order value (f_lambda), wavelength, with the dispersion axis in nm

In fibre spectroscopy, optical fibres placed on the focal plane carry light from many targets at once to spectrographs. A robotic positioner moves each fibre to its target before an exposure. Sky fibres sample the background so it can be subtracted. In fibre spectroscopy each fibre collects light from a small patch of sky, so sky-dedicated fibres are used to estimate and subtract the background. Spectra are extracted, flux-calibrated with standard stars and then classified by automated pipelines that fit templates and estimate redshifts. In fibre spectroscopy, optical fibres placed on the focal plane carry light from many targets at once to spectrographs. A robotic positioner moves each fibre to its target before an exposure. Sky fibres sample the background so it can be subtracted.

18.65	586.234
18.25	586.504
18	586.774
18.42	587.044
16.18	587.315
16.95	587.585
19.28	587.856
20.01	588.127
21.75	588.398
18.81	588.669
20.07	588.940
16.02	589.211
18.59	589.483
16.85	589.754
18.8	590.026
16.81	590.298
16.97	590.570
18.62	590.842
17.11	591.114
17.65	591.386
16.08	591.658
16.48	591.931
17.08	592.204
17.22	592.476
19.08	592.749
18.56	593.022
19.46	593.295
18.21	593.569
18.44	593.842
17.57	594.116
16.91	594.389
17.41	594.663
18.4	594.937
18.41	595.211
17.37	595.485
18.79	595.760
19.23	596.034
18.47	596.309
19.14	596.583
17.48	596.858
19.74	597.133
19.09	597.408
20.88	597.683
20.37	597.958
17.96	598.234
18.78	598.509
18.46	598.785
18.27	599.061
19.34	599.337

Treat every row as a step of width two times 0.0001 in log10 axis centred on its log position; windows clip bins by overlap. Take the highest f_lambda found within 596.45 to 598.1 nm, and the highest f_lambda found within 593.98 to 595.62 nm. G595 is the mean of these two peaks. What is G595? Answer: 19.6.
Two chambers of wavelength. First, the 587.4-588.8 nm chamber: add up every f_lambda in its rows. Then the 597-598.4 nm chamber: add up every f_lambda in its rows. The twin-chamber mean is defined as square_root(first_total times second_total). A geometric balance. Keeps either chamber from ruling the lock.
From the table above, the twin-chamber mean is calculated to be 97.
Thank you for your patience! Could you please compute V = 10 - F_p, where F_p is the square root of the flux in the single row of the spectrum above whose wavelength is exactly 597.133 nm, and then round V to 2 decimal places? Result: 5.56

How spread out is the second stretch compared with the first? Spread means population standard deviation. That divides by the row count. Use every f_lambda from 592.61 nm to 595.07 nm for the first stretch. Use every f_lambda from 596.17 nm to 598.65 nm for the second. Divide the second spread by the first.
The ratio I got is 1.4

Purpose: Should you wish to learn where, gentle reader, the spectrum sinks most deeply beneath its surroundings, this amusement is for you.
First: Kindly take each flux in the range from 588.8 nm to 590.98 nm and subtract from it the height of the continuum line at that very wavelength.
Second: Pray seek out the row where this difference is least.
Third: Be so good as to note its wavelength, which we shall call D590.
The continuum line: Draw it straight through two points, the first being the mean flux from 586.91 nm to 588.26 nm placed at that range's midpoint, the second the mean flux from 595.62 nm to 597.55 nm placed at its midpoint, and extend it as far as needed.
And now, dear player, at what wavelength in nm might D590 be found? 589.211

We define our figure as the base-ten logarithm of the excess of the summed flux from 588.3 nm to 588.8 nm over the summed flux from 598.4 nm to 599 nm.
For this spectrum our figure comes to 0.52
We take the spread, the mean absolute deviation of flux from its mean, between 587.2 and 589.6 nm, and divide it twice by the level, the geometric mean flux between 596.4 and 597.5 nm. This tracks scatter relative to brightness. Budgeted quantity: 0.0042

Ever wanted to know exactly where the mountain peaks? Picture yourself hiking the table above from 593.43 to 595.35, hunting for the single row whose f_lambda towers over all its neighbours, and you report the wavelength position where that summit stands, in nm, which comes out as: 593.842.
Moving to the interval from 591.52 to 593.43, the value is 593.295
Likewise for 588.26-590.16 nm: 588.398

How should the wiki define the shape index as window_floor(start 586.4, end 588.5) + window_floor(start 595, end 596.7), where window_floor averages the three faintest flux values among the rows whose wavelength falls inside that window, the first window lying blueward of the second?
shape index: 35.1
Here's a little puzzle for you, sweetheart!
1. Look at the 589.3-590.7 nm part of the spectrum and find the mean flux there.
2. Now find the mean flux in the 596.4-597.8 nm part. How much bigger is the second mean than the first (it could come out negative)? 1.7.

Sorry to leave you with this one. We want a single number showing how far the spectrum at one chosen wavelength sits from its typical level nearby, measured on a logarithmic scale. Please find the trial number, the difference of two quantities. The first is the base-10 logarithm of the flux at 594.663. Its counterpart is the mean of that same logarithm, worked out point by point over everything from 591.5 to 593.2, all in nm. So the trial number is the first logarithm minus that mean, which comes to 0.00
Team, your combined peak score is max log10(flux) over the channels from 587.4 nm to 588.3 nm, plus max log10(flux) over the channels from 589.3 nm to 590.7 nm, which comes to 2.58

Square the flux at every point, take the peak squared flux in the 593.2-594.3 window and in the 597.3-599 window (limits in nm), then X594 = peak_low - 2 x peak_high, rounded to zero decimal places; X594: -493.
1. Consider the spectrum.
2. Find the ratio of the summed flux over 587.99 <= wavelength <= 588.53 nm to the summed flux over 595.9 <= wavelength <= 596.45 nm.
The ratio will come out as 1.11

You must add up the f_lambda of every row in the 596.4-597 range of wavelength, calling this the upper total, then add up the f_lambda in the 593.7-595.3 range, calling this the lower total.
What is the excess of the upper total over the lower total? -71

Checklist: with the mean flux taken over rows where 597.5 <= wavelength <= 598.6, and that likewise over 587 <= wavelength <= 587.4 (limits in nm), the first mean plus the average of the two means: 37.9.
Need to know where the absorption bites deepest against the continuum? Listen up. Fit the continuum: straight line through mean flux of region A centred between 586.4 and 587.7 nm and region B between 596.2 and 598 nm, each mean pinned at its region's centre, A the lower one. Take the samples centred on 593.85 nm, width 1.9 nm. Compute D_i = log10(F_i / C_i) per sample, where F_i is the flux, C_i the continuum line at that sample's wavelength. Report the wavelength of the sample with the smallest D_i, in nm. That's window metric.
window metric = 594.389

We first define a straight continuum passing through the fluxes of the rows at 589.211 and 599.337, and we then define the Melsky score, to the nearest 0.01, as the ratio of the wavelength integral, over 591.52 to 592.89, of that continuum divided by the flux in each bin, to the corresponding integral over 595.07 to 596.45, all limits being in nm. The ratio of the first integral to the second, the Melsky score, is 1.00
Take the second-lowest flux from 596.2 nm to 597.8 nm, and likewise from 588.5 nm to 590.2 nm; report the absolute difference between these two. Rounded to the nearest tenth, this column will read 1.6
